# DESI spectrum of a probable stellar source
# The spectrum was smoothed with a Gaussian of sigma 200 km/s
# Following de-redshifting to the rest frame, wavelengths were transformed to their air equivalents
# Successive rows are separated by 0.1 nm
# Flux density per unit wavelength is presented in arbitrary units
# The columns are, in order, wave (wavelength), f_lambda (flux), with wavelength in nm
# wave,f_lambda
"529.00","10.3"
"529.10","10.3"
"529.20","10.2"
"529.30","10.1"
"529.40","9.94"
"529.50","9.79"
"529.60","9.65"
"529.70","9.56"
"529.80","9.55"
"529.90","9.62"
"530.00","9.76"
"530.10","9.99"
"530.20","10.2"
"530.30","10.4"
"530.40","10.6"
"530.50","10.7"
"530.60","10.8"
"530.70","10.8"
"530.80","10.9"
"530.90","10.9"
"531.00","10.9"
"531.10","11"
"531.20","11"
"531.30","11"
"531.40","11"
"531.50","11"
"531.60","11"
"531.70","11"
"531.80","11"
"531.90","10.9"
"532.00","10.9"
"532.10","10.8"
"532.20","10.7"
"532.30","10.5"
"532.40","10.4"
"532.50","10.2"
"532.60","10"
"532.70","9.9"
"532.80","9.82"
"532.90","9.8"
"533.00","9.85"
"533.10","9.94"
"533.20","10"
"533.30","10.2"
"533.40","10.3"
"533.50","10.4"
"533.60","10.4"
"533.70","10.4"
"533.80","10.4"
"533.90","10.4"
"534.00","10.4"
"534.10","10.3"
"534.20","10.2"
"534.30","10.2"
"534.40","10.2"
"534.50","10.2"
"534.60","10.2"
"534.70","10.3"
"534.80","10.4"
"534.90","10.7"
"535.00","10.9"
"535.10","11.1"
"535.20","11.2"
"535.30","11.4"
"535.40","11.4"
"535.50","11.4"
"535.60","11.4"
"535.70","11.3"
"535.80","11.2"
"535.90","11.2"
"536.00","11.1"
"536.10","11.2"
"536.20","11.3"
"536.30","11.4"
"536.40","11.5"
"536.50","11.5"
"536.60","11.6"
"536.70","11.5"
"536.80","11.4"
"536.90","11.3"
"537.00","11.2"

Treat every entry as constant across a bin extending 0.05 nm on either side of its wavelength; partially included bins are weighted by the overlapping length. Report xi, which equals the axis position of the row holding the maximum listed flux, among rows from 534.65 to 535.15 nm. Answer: 535.10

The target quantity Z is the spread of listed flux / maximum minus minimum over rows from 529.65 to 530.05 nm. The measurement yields 0.2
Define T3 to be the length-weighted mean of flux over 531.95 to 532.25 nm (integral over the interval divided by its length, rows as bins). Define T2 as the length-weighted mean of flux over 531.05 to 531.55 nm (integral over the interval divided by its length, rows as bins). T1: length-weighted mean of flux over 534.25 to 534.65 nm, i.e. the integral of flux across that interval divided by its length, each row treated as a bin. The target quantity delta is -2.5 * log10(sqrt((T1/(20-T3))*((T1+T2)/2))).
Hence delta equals -1.34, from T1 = 10.2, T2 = 11.0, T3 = 10.8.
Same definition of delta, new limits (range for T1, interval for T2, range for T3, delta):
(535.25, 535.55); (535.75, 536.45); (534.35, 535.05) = -1.41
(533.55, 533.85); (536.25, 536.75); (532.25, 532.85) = -1.33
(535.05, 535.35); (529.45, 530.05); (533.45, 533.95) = -1.36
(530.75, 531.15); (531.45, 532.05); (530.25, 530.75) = -1.38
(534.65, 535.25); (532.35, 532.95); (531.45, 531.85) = -1.37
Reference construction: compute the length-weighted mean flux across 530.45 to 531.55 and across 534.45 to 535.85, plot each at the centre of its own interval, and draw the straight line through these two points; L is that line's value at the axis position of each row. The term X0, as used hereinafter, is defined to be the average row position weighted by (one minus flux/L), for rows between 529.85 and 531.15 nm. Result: 530.10 nm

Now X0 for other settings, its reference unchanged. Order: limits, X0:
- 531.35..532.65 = 532.59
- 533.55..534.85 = 534.23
